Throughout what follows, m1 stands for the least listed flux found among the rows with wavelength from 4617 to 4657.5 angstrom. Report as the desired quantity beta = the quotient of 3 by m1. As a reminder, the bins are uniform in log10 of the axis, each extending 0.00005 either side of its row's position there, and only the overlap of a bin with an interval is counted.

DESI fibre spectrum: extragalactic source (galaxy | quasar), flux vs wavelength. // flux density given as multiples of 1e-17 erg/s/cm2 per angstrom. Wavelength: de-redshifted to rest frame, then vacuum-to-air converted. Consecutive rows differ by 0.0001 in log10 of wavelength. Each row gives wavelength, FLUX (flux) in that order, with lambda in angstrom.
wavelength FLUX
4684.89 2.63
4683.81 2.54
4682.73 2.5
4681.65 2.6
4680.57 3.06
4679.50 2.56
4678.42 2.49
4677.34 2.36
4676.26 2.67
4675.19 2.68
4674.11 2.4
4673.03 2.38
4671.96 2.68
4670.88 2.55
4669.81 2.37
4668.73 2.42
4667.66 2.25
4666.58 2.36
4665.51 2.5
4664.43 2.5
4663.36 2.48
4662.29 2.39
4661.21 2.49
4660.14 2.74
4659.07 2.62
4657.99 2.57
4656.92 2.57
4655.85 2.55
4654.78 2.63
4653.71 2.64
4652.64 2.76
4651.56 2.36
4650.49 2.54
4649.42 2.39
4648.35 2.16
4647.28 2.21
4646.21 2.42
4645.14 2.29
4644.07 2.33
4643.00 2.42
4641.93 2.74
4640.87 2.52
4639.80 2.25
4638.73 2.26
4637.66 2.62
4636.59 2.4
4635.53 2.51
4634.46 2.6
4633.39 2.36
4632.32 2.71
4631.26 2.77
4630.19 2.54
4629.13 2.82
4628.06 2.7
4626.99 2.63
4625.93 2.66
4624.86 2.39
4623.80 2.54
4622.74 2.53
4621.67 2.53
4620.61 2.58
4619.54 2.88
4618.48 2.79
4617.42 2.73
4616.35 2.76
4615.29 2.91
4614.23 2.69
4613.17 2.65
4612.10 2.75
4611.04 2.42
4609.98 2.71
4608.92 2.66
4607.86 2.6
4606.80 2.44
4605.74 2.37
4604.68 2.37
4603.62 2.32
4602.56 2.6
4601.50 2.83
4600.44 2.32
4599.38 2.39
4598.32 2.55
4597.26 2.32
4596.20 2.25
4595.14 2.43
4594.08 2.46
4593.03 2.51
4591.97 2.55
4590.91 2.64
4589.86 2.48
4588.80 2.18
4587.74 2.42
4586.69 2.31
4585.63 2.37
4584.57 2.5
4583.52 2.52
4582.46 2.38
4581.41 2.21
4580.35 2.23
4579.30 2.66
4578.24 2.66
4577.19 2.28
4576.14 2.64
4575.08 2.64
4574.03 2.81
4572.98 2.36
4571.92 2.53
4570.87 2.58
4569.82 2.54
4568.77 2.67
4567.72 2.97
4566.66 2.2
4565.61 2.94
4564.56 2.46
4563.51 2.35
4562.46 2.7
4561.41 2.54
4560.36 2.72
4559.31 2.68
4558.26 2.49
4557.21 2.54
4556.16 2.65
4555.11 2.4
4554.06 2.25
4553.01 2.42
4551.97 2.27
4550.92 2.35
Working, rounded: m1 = 2.16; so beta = 1.389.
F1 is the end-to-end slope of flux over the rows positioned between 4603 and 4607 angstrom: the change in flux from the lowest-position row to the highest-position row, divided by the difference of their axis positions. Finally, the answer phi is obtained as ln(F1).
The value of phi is -3.3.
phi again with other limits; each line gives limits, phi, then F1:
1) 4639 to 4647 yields -3.6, 0.027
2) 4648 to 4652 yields -2.8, 0.062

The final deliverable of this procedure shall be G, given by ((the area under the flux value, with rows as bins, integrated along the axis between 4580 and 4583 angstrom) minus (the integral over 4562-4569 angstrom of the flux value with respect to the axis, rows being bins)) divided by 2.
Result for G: -5.7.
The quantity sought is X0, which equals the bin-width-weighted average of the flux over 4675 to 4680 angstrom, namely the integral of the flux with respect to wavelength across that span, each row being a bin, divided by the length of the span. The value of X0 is 2.54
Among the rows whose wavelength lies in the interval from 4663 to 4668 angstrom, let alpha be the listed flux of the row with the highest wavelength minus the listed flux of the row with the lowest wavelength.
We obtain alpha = -0.23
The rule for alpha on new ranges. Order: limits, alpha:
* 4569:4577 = 0.10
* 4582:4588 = 0.04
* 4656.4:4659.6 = 0.05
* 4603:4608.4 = 0.28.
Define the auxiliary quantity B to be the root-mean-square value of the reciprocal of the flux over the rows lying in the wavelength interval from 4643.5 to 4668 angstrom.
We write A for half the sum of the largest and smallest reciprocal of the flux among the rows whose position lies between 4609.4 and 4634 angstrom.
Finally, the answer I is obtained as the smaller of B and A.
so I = 0.384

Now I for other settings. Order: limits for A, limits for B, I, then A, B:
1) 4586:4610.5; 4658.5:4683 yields 0.399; 0.406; 0.399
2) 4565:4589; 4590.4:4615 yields 0.398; 0.398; 0.400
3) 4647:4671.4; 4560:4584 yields 0.397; 0.413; 0.397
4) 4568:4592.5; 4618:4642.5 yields 0.390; 0.407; 0.390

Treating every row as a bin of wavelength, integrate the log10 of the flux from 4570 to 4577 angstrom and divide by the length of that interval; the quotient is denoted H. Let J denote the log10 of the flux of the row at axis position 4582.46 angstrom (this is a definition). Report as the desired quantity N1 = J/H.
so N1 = 0.92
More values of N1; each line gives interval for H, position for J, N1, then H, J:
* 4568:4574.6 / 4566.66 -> 0.83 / 0.414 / 0.342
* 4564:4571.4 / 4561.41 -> 0.97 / 0.417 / 0.405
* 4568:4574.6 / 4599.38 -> 0.91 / 0.414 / 0.378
